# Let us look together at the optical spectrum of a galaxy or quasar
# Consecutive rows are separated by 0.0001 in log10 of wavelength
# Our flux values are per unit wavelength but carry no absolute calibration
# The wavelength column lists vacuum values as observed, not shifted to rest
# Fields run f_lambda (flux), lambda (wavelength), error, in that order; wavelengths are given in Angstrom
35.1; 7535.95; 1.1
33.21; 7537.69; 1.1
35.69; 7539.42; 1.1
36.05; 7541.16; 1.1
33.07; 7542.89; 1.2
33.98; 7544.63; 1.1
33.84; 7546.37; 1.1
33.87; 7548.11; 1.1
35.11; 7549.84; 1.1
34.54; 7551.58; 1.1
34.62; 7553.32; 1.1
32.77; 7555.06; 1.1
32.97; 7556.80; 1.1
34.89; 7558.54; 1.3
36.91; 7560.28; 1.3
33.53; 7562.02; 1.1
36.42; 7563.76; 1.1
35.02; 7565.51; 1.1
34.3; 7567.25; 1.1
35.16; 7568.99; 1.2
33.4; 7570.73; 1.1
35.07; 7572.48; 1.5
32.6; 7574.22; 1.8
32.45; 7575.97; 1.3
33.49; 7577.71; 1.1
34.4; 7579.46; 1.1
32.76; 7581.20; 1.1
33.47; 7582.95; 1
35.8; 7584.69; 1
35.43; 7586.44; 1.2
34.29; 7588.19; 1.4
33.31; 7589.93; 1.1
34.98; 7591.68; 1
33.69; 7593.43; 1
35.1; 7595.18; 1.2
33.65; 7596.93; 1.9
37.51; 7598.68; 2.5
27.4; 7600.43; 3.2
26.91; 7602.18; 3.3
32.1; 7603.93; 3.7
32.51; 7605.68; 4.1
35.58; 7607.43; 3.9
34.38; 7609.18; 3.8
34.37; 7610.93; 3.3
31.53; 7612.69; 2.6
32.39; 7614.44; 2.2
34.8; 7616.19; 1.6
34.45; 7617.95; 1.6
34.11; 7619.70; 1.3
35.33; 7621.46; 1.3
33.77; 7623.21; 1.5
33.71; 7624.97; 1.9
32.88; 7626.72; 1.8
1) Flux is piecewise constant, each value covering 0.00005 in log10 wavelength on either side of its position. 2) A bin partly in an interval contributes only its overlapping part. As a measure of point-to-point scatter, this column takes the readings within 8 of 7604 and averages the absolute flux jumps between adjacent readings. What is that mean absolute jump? 3.0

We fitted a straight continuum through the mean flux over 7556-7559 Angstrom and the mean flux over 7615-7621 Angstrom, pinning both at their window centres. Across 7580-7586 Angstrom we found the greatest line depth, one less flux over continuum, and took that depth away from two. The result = 1.96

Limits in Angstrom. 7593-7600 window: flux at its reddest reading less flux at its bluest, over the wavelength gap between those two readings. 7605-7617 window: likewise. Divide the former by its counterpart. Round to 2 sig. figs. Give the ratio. 3.3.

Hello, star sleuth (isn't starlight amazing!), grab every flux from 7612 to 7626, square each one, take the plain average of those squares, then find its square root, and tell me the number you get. 33.8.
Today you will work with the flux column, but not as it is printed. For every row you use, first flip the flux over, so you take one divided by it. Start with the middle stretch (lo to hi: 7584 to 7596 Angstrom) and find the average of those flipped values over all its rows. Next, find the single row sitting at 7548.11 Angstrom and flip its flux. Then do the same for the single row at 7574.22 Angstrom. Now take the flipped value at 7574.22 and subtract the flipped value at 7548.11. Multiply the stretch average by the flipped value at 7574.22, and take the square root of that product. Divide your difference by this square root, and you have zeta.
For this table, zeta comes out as 0.039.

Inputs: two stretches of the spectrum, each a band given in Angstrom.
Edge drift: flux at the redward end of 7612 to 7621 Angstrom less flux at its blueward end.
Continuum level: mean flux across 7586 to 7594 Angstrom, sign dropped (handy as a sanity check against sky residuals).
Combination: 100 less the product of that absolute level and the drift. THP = 11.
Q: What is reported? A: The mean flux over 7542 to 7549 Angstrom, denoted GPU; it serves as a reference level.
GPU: 33.7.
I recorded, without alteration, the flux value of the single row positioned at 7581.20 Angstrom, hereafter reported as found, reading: 32.76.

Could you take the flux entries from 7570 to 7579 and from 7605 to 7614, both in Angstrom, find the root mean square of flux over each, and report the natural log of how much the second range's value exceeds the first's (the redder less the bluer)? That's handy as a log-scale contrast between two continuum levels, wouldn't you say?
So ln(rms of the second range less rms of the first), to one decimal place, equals -1.2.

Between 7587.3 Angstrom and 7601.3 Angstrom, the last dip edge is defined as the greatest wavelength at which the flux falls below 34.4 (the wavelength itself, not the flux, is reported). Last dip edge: 7600.43 Angstrom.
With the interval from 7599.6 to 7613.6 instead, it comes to 7612.69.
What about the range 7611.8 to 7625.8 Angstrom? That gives 7624.97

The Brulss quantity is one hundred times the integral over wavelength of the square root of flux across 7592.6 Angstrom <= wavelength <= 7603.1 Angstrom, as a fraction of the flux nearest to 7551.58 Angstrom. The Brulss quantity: 173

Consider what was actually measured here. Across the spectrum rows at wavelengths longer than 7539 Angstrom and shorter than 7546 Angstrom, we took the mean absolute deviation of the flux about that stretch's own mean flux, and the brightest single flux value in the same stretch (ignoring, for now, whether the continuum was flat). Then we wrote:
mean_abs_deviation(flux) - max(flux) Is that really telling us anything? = -34.9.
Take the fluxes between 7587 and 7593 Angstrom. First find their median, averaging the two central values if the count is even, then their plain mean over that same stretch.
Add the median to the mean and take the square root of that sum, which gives 8.28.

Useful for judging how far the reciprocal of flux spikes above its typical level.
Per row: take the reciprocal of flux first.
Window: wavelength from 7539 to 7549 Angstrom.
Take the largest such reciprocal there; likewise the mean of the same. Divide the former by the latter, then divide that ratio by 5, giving 0.208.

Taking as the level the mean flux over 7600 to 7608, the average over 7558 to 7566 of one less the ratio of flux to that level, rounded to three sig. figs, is -0.144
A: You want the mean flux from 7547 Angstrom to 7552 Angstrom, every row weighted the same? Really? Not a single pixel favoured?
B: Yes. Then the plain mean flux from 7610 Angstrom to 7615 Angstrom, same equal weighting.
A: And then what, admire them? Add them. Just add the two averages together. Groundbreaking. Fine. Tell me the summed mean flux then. 67.3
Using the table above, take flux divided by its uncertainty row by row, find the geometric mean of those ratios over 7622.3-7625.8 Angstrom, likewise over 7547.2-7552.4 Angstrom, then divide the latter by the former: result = 1.6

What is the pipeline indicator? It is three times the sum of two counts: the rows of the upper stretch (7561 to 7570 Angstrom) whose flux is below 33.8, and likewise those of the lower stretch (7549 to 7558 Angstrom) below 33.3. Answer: 9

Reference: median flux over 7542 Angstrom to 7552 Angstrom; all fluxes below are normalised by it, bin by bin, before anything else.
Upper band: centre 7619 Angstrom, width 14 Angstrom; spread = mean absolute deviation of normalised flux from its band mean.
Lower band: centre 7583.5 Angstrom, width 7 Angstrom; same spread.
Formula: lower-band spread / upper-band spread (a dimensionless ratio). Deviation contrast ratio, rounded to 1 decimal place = 1.4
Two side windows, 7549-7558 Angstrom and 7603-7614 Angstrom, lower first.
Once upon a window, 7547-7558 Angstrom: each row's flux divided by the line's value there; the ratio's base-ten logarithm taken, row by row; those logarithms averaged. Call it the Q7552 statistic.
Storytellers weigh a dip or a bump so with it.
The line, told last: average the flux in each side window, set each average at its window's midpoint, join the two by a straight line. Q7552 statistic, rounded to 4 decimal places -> -0.0005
